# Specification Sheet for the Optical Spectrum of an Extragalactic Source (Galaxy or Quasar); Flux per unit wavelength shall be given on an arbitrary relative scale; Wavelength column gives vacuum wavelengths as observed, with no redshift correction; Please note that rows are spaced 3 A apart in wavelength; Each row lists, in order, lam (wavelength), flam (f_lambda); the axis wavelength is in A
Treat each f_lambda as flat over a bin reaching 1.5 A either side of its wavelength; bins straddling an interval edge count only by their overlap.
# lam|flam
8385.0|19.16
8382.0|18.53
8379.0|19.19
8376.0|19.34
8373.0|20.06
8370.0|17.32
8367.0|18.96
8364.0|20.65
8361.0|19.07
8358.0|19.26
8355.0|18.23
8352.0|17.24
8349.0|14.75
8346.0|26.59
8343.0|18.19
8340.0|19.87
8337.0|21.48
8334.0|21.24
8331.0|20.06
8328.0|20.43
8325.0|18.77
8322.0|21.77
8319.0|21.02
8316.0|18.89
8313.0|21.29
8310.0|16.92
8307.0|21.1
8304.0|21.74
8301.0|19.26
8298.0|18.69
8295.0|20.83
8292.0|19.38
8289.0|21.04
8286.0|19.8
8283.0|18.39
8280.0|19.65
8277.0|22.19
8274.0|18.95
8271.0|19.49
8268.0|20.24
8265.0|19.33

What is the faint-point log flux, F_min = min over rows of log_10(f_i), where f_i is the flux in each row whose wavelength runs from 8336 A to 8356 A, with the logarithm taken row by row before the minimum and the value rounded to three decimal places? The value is 1.169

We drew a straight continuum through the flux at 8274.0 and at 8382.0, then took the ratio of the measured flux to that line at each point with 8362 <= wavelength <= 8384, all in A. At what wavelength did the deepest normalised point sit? 8370.0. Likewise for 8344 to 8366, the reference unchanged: 8349.0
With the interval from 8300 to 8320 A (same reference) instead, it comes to 8310.0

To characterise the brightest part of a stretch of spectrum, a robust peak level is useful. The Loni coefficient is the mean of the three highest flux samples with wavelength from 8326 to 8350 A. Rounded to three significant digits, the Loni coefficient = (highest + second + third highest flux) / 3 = 23.1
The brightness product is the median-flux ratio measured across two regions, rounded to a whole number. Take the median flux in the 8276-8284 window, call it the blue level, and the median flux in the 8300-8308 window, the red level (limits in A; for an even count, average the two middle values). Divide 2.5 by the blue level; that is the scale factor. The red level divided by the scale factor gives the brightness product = 166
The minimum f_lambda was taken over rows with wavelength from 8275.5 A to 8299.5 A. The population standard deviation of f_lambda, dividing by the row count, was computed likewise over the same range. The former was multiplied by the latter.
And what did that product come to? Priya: 22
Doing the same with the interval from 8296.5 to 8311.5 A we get 29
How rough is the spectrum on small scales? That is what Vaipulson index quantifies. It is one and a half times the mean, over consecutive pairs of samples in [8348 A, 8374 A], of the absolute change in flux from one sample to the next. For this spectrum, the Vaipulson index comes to 2.3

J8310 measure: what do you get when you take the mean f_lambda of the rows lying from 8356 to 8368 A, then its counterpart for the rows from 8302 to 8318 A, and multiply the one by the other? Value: 389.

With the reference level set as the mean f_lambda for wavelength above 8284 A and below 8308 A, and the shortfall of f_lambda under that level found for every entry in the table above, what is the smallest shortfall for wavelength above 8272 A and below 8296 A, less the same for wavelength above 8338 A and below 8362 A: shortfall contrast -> 4.4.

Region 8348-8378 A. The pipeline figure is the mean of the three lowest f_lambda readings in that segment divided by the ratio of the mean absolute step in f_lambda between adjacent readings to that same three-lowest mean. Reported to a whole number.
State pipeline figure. 186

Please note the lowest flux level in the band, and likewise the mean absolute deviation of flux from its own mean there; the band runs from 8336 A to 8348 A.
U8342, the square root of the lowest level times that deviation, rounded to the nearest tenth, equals 6.8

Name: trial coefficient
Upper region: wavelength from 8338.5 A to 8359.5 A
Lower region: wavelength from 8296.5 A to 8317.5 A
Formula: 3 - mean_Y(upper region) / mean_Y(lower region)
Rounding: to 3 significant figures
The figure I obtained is 2.03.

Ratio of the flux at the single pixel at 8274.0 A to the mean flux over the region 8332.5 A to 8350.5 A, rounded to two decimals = 0.93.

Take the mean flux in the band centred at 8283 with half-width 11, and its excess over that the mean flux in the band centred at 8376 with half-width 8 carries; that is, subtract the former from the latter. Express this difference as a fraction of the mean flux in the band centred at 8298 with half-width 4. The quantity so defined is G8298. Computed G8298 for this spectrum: -0.05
